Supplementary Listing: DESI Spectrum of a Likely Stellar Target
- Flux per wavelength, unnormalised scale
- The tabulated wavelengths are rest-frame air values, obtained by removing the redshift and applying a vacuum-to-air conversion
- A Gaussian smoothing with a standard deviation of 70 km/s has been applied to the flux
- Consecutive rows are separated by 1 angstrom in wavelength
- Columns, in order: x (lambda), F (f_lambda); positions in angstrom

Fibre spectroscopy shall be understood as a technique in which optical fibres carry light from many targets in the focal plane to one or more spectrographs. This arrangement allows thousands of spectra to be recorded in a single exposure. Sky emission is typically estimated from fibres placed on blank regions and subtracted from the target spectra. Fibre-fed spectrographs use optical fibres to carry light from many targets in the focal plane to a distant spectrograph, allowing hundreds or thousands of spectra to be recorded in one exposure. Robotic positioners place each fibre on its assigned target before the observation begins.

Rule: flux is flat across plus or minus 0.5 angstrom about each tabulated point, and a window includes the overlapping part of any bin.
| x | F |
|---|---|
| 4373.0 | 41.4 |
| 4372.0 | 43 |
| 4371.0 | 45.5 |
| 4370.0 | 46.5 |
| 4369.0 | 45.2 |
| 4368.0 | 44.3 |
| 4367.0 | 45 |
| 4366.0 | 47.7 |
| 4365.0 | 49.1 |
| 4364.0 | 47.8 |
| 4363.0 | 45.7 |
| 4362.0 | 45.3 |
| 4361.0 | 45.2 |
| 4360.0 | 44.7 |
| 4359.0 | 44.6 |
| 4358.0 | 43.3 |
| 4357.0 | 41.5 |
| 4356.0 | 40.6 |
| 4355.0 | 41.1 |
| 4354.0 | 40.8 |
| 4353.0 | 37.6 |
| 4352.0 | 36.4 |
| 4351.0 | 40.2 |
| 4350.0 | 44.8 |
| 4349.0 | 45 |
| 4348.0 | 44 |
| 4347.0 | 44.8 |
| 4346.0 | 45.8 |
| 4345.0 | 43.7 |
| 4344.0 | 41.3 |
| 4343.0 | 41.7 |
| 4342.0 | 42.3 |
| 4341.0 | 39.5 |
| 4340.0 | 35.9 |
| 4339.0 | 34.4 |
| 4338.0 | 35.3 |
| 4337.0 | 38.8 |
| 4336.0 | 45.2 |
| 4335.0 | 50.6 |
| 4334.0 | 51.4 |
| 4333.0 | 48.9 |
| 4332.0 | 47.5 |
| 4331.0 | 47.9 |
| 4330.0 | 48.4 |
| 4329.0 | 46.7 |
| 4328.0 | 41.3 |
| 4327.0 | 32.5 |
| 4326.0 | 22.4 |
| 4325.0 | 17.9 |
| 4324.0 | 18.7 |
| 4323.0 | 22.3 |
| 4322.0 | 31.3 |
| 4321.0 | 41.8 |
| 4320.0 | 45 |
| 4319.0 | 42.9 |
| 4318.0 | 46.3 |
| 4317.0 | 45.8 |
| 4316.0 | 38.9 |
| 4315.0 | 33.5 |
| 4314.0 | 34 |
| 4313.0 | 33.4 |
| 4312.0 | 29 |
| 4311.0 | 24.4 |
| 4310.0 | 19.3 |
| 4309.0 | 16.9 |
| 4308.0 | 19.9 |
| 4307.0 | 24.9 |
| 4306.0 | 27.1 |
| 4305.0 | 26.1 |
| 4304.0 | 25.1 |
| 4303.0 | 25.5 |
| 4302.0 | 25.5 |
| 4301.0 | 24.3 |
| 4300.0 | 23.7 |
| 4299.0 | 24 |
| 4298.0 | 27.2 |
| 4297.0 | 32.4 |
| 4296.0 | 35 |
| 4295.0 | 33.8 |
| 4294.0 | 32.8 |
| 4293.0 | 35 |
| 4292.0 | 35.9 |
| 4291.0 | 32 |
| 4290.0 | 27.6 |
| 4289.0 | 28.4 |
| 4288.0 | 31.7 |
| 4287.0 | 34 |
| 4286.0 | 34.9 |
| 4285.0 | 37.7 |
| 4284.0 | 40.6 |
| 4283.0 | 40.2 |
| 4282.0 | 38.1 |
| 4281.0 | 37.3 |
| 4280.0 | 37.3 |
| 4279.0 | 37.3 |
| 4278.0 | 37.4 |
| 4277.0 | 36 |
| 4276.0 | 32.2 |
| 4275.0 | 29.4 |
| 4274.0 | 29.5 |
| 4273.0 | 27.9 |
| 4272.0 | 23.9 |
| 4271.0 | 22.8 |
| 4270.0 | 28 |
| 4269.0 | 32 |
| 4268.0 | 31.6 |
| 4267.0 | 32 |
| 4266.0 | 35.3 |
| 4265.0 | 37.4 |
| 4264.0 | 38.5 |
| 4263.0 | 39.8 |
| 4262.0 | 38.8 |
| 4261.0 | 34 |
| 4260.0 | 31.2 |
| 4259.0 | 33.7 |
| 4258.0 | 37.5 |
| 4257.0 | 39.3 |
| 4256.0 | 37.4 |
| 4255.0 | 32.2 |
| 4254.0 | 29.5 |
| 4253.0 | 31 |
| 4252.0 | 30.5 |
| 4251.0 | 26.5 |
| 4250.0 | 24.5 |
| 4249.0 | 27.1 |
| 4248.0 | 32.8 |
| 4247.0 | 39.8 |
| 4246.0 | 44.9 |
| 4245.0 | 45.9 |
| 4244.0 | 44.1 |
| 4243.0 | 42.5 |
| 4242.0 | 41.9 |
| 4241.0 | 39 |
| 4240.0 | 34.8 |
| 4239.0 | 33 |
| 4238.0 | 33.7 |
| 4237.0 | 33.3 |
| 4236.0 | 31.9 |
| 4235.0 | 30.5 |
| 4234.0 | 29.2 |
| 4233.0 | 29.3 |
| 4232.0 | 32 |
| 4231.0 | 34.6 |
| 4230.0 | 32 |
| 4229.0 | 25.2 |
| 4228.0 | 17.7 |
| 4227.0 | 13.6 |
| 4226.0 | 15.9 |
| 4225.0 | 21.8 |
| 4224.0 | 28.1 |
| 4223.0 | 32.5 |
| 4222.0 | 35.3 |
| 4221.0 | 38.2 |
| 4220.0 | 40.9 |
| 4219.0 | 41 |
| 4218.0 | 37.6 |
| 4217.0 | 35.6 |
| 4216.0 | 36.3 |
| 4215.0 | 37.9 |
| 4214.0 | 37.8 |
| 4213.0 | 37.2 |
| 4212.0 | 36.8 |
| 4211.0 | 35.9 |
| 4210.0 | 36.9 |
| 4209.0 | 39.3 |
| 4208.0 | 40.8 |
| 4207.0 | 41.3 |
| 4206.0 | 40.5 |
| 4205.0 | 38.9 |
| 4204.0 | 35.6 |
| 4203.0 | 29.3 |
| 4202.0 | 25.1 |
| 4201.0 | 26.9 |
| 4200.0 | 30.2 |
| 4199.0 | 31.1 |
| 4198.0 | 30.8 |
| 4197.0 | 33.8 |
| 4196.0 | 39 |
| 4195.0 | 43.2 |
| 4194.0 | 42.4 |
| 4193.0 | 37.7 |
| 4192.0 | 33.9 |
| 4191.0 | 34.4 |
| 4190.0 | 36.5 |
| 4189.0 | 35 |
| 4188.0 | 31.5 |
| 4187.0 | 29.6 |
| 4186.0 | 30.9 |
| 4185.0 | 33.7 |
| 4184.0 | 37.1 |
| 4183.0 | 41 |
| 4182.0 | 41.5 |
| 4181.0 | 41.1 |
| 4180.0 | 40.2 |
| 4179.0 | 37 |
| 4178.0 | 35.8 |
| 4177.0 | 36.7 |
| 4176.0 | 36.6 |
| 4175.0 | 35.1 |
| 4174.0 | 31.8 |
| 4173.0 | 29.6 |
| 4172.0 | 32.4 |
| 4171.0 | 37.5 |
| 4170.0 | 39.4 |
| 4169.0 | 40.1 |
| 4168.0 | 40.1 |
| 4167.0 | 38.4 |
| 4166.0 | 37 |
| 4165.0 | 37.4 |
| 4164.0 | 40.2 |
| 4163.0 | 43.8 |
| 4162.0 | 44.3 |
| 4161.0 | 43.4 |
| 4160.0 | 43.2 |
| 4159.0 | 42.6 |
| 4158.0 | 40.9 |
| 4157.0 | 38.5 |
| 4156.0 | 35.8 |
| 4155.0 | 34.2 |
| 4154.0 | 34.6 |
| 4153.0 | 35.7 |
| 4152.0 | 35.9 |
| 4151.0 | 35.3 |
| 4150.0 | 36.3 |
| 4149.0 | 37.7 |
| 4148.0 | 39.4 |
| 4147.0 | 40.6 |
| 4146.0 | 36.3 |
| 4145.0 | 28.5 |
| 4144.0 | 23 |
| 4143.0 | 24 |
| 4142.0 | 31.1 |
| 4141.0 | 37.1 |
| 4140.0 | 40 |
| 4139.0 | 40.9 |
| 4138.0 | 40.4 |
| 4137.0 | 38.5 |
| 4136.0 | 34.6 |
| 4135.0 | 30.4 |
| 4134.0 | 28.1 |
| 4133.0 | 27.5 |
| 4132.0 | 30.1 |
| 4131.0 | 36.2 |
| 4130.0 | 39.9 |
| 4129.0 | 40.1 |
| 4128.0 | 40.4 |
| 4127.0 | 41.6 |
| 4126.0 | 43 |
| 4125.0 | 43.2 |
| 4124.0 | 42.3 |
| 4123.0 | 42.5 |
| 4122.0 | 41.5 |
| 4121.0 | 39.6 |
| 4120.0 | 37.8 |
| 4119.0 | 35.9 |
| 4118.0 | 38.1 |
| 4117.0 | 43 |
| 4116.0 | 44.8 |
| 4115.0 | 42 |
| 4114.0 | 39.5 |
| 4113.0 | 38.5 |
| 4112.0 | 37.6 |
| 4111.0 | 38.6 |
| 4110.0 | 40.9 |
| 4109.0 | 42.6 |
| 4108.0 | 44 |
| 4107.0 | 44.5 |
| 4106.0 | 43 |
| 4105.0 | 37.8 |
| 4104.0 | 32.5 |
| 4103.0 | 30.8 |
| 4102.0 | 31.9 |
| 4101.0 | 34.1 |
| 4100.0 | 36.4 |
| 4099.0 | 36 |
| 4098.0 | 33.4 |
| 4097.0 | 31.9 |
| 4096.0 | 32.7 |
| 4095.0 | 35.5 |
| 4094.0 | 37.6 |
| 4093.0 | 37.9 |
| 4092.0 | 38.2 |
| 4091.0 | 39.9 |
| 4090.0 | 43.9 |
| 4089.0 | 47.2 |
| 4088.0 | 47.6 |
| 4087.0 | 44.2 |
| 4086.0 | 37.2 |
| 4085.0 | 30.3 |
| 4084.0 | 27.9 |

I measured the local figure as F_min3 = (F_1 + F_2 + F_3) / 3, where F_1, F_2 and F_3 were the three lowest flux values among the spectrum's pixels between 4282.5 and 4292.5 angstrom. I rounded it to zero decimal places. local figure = 29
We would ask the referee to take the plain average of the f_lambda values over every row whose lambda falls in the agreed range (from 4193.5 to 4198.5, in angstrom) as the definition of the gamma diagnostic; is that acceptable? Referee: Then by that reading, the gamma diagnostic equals 38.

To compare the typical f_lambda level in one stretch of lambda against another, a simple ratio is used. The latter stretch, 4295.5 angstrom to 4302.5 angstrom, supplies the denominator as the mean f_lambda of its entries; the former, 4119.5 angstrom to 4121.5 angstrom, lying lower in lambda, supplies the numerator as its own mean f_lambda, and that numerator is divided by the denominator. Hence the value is 1.41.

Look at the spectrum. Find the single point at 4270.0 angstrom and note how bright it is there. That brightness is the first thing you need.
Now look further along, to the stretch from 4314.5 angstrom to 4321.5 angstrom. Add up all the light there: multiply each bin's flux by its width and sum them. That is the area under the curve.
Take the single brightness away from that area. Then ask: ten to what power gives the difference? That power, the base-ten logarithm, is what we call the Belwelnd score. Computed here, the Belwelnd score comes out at 2.43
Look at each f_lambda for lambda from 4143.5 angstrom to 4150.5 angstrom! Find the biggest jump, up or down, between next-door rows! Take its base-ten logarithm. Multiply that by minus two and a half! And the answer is -2.2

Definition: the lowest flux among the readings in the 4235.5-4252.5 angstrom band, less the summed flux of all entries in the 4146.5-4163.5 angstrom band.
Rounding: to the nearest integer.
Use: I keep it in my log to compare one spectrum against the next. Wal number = -638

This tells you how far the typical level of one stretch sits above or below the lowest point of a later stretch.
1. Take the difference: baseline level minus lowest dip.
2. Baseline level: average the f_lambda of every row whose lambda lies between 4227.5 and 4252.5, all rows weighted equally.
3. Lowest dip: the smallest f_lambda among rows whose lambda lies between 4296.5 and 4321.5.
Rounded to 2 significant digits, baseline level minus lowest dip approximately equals 17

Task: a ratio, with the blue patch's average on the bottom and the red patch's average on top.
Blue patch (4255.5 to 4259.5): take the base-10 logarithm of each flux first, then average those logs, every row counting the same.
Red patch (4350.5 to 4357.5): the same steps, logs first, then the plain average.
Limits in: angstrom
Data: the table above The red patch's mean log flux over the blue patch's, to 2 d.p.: 1.02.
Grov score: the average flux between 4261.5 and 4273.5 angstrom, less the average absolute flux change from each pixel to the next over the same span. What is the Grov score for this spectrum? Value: 30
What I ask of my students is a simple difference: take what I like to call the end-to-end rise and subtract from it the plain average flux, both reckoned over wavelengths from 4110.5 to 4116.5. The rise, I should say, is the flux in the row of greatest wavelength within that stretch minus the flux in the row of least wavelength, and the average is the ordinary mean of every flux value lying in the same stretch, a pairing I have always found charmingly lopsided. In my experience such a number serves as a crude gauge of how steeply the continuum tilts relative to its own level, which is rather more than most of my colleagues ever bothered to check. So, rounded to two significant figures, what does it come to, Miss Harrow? -34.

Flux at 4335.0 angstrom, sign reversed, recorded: -51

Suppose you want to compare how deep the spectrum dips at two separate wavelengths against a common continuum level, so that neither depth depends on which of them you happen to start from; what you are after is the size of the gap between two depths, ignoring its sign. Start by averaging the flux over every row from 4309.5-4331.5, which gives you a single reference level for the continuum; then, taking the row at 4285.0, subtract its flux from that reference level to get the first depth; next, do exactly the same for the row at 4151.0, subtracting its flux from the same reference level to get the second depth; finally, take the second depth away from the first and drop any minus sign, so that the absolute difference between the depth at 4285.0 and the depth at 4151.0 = 2.4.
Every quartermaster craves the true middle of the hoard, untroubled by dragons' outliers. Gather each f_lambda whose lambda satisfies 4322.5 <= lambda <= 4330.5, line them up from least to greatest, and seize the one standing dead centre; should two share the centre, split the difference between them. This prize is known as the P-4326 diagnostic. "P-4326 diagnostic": 27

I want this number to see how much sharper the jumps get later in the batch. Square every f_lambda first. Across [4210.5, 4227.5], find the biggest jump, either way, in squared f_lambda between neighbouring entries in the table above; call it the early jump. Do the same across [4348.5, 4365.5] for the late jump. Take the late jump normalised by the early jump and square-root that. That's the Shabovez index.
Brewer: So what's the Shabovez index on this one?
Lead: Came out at 1.12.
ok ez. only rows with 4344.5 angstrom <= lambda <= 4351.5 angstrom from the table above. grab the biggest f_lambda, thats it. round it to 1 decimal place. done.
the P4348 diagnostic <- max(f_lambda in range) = 45.8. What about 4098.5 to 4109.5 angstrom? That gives 44.5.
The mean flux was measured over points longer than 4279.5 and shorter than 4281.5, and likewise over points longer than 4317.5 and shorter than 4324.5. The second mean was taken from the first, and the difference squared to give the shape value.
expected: 3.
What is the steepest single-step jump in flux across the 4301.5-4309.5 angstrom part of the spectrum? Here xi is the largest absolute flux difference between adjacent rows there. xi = 5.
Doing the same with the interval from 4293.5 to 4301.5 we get 5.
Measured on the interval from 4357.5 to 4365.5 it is 2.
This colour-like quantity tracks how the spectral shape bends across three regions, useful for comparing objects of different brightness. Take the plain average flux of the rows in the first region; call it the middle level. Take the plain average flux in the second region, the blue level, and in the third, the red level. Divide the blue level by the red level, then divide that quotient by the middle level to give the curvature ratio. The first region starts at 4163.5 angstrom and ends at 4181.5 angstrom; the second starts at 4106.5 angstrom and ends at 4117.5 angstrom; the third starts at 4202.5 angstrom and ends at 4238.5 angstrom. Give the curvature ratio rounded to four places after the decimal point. 0.0337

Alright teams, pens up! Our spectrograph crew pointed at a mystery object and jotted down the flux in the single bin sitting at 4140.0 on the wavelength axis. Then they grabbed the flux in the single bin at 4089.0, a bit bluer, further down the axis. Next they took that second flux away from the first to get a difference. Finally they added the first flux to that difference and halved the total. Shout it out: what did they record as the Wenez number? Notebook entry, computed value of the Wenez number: 16.4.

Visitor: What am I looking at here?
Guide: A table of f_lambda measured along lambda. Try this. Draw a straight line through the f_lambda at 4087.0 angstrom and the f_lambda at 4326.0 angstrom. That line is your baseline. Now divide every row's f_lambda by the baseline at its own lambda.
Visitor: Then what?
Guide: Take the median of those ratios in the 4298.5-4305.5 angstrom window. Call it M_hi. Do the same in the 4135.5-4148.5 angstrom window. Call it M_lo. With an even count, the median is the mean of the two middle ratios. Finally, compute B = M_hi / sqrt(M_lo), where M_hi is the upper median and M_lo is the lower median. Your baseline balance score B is 1.06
